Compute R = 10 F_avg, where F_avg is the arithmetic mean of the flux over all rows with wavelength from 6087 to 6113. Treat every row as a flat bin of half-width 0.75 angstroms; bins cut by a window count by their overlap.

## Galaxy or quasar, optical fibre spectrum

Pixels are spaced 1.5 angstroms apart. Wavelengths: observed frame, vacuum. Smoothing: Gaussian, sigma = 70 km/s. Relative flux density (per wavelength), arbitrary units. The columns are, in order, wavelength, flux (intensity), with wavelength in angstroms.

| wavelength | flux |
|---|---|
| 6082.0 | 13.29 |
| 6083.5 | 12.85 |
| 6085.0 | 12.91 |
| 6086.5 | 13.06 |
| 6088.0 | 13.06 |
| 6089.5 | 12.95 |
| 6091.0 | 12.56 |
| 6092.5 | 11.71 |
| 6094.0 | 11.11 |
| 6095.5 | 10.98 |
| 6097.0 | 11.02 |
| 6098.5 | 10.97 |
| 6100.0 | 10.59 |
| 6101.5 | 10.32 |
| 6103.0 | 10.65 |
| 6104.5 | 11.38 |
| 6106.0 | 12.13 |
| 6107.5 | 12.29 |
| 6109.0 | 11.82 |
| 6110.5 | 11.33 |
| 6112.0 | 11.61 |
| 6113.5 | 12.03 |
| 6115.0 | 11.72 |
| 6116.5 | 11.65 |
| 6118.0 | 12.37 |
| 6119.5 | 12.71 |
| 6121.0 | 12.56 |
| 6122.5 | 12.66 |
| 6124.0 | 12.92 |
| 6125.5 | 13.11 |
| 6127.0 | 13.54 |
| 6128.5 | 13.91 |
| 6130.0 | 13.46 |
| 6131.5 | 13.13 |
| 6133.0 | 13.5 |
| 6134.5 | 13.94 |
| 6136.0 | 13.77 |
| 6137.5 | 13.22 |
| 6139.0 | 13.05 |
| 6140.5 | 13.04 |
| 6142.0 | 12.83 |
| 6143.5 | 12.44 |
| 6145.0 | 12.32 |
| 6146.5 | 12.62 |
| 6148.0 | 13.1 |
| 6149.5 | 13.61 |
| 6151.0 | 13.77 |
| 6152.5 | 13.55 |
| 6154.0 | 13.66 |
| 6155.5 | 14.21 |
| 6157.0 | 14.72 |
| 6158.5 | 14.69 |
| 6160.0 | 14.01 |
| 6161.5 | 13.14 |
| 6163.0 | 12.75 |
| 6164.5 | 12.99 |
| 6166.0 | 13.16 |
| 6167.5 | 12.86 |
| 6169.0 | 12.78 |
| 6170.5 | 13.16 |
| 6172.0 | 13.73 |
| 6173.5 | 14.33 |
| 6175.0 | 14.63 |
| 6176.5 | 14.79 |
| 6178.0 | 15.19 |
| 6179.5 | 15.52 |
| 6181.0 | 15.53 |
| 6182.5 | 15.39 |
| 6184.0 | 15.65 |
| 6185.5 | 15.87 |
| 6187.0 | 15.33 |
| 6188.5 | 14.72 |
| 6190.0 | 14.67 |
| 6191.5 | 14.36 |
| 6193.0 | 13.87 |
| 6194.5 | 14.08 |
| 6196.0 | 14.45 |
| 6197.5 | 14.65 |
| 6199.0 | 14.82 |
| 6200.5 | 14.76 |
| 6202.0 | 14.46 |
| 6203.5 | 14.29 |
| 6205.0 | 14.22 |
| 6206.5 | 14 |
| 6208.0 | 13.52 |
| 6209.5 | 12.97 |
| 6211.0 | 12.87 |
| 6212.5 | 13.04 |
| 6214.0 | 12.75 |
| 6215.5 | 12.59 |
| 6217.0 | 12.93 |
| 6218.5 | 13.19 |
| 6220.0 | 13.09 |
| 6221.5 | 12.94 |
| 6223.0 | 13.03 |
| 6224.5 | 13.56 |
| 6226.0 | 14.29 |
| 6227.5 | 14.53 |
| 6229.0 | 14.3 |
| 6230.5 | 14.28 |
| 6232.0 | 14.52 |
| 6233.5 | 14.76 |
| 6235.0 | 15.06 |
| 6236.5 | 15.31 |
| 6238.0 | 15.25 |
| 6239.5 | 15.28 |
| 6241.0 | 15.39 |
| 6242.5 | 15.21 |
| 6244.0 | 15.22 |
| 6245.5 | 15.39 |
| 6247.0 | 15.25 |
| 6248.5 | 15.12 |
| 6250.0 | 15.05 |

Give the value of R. 116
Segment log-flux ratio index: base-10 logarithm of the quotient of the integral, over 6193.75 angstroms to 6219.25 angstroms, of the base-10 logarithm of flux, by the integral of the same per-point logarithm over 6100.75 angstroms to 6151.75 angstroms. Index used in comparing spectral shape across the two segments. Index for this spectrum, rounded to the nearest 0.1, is -0.3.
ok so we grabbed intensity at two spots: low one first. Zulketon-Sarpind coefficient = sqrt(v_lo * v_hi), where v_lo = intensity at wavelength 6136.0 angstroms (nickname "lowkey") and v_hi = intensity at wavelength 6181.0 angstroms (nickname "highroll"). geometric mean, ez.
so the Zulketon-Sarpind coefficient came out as 14.6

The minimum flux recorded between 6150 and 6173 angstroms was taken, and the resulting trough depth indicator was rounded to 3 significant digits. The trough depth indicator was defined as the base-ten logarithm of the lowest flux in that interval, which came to 1.11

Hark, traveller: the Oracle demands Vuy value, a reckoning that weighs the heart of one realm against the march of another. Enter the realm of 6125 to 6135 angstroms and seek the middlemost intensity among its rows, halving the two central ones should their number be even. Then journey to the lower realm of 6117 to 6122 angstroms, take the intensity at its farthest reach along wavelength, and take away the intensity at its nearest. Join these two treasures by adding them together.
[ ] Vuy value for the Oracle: 13.7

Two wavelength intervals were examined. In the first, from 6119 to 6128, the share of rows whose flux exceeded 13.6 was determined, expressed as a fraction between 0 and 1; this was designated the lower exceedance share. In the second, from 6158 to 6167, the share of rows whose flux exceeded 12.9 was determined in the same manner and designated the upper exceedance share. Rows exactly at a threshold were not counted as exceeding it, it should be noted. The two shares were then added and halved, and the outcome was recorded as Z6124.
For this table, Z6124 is 0.42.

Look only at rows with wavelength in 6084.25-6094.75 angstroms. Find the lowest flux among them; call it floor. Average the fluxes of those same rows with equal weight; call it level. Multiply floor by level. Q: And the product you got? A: 139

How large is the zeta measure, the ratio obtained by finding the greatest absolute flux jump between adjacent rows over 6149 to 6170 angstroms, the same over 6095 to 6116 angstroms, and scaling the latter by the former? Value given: 0.9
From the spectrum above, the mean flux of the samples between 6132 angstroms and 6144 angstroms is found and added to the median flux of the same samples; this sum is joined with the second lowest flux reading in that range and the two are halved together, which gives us 19.6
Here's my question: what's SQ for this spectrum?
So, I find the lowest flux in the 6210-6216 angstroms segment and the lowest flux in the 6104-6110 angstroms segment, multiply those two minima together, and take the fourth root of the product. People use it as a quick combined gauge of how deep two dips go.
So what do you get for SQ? 3.46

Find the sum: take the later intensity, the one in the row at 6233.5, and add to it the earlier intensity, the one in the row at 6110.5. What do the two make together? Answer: 26.1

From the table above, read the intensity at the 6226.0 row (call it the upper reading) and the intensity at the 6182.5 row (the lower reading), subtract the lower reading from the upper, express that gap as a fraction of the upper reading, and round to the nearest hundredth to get -0.08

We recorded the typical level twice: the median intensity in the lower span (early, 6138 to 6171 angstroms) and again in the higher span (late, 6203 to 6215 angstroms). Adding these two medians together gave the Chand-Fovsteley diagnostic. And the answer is 26.40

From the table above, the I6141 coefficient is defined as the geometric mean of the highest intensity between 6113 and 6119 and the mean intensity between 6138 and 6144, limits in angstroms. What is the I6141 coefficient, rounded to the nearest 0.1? 12.6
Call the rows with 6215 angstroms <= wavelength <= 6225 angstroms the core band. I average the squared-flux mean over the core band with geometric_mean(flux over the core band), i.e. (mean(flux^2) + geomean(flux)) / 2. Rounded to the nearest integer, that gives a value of 92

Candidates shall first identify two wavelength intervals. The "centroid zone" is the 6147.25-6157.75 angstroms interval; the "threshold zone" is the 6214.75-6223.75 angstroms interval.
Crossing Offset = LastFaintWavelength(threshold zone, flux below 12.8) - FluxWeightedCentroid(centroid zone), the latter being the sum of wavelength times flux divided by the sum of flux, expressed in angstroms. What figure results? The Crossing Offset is 62.9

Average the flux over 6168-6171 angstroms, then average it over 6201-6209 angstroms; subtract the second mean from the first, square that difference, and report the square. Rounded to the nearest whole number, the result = 1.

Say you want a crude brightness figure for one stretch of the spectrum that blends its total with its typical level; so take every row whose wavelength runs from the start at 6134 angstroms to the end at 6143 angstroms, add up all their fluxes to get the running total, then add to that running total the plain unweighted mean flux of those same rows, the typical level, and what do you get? 93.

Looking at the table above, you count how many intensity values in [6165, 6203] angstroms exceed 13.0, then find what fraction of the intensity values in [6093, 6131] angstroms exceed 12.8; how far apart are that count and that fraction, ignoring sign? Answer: 22.8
